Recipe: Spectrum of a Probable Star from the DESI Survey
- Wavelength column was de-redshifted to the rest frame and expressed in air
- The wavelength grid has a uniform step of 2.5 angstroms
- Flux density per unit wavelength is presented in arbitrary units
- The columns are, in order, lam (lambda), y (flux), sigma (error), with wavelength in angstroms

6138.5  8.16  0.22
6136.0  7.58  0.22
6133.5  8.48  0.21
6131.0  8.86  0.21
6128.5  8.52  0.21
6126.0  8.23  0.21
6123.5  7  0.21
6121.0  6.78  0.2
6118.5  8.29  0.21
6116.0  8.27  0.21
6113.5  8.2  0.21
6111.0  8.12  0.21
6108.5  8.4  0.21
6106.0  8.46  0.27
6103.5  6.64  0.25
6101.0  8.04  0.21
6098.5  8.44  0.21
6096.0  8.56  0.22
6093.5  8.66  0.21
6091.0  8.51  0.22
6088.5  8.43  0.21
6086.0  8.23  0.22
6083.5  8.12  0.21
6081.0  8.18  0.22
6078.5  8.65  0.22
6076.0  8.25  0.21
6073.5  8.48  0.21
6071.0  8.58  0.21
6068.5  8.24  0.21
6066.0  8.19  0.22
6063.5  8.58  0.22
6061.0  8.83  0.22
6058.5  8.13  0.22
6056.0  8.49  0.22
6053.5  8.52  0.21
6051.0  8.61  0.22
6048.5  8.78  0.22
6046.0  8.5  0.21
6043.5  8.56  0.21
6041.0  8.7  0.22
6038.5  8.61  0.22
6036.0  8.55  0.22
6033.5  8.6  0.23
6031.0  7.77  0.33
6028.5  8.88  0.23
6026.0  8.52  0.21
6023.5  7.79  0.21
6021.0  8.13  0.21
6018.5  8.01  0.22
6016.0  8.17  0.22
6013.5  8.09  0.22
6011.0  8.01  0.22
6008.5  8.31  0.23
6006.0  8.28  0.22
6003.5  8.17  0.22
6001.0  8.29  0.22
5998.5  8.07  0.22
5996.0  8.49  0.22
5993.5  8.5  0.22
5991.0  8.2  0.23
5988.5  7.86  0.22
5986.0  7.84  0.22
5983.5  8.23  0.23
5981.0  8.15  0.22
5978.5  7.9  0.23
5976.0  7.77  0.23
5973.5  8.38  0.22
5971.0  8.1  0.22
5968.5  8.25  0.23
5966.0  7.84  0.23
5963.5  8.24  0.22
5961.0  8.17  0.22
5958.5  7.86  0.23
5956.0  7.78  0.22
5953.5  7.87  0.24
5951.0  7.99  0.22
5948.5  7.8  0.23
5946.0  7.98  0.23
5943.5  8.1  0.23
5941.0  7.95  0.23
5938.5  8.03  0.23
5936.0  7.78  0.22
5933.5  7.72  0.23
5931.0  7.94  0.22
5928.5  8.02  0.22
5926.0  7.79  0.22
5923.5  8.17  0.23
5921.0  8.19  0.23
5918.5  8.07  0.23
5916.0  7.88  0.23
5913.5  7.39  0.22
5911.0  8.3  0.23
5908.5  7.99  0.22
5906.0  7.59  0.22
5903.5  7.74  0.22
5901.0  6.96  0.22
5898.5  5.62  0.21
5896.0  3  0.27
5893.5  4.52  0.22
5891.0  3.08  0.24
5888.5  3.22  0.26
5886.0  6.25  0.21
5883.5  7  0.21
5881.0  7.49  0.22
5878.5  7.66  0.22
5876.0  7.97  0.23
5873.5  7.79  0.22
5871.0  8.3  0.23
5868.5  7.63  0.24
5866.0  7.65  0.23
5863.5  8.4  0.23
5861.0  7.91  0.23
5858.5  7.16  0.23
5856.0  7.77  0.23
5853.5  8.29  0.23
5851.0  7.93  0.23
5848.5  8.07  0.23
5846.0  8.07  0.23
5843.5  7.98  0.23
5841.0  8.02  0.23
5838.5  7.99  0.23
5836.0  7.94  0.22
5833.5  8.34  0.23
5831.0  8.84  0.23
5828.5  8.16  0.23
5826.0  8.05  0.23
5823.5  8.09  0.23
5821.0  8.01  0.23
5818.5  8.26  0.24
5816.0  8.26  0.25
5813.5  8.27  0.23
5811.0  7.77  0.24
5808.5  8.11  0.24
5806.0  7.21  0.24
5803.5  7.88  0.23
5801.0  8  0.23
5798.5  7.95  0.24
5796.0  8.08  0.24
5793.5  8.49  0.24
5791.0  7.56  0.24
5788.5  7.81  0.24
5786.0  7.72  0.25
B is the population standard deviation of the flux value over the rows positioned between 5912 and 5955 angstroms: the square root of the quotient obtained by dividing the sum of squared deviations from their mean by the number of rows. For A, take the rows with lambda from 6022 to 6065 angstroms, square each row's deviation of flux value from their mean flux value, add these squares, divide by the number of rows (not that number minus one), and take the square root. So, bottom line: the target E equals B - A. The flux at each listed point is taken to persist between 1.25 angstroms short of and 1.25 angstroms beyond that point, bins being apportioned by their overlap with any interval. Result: -0.12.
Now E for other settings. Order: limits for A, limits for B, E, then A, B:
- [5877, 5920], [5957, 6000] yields -1.58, 1.81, 0.226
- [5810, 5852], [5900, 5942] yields 0.09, 0.23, 0.314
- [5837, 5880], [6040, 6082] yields -0.08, 0.29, 0.209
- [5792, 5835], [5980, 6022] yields -0.15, 0.33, 0.178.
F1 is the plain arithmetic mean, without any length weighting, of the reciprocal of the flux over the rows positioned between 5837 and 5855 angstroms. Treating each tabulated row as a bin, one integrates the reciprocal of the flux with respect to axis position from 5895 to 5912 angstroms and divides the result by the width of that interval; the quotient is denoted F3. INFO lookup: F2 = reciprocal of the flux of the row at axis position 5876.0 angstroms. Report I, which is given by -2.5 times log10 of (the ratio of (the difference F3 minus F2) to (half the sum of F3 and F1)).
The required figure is 1.4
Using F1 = 0.124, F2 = 0.125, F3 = 0.164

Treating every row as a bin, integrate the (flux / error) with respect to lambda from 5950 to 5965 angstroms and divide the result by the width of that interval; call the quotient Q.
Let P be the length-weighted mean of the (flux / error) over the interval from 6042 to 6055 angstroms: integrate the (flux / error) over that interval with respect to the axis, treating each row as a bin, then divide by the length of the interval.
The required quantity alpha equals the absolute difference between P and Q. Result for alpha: 4.6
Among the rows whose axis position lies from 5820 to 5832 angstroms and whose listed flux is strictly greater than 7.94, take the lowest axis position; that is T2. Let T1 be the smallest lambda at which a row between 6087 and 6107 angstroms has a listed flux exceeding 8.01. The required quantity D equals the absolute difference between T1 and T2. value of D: 267.5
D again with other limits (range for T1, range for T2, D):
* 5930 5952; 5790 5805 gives 145.0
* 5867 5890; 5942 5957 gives 72.5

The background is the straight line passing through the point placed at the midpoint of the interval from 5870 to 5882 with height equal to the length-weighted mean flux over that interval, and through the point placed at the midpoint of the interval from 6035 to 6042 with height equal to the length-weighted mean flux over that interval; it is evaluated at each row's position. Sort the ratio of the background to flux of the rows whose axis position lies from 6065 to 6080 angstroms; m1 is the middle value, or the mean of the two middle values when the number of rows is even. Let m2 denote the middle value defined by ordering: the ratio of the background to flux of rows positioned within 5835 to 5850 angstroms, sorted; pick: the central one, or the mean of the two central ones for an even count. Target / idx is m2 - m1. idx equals -0.09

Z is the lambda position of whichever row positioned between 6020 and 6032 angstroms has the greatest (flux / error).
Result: 6026.0 angstroms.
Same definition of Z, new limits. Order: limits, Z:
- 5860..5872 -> 5863.5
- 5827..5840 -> 5831.0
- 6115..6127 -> 6118.5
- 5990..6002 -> 5993.5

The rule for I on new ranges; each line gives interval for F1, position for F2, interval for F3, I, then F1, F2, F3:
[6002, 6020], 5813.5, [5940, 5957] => 3.4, 0.123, 0.121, 0.126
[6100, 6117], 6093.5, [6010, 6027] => 3.0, 0.125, 0.115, 0.124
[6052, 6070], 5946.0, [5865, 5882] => 4.0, 0.119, 0.125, 0.128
